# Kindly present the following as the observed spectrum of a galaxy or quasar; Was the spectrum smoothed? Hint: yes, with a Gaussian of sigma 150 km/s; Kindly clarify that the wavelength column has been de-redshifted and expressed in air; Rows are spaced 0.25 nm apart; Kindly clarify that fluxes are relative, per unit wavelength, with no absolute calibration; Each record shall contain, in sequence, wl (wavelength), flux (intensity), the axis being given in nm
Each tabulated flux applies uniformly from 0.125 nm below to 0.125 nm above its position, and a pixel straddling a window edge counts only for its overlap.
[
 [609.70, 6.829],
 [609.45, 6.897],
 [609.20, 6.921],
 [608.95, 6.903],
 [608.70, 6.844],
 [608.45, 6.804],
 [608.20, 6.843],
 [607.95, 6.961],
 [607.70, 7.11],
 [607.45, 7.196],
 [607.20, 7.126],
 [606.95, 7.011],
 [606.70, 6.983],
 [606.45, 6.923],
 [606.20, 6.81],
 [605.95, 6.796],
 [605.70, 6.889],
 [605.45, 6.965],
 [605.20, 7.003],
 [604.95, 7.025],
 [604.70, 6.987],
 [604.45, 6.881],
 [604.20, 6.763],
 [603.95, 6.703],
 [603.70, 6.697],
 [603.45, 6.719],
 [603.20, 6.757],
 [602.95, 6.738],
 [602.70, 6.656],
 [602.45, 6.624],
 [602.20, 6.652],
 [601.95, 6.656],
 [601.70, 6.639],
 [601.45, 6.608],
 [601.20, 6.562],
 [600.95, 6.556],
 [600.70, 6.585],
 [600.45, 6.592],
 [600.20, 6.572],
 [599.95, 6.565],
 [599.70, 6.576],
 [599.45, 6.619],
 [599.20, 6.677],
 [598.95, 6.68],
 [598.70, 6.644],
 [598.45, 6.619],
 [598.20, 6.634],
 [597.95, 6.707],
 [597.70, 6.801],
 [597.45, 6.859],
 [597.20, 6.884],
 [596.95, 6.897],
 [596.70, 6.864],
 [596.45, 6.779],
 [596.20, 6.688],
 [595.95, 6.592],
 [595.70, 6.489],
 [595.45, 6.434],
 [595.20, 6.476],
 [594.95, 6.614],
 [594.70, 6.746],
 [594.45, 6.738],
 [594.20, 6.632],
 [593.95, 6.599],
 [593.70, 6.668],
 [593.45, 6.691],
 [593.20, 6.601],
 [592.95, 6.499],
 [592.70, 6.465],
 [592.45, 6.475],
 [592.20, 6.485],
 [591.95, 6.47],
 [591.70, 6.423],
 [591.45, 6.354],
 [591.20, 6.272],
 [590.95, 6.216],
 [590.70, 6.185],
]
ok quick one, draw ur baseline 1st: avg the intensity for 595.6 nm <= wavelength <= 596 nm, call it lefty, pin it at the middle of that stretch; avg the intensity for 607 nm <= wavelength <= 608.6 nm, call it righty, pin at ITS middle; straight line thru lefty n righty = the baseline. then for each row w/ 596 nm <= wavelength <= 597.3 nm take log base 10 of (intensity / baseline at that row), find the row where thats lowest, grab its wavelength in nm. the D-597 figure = 596.20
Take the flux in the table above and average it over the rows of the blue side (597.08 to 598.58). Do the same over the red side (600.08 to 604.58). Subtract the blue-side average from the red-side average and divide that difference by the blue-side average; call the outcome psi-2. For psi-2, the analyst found -0.013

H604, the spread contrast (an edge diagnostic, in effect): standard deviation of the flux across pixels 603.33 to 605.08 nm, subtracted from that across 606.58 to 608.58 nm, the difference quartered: 0.000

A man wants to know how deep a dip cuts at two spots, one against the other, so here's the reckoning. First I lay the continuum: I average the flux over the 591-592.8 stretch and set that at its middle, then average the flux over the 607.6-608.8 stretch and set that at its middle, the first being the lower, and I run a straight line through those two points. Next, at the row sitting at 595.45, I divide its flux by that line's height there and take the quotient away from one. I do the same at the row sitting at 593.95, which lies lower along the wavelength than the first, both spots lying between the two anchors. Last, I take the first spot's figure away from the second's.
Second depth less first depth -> -0.03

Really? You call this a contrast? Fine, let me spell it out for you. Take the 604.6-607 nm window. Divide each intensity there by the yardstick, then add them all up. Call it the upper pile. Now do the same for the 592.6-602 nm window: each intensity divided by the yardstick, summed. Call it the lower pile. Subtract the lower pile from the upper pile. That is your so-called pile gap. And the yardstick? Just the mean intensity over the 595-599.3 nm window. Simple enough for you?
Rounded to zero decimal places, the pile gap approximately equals -27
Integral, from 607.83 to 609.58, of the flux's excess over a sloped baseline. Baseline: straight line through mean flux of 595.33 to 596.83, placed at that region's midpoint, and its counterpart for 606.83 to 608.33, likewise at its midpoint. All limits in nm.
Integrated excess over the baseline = -0.35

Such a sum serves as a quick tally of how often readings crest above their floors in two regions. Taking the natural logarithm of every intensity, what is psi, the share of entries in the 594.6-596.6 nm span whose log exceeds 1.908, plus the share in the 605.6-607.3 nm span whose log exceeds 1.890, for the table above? 1.25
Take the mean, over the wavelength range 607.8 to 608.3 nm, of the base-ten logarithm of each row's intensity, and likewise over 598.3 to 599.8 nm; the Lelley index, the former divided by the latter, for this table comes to 1.02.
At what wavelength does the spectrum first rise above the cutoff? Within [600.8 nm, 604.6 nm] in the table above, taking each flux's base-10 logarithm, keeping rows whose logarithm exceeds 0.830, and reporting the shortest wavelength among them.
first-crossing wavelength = 604.20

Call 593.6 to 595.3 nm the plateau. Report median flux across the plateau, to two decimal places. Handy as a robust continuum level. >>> 6.63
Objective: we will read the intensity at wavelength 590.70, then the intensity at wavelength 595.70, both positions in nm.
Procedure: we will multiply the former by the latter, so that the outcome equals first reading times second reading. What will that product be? 40.1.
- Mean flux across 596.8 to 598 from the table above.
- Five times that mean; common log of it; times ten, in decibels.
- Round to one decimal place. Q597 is 15.3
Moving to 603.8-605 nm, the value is 15.4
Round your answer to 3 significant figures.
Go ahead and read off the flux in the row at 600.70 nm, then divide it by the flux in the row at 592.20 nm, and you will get 1.02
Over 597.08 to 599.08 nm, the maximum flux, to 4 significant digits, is 6.884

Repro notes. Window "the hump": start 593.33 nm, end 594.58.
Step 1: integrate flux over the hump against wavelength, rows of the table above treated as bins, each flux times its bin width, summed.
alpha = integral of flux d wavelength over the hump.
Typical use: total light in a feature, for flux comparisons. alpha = 8.3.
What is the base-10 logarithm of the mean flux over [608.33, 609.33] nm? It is 0.837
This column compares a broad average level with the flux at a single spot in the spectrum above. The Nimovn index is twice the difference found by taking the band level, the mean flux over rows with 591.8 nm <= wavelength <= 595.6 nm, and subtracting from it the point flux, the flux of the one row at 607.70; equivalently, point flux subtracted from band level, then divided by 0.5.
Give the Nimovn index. -1.1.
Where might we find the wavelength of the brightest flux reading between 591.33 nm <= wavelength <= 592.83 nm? 592.20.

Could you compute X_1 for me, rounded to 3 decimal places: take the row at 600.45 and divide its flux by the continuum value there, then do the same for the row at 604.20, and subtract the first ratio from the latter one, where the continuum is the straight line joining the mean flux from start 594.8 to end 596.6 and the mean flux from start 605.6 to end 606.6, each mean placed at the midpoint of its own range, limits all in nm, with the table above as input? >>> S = 0.011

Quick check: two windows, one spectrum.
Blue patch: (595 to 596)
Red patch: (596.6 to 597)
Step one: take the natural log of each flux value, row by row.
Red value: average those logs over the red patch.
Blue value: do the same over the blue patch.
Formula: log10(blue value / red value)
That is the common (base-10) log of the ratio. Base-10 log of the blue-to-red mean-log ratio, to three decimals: -0.013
